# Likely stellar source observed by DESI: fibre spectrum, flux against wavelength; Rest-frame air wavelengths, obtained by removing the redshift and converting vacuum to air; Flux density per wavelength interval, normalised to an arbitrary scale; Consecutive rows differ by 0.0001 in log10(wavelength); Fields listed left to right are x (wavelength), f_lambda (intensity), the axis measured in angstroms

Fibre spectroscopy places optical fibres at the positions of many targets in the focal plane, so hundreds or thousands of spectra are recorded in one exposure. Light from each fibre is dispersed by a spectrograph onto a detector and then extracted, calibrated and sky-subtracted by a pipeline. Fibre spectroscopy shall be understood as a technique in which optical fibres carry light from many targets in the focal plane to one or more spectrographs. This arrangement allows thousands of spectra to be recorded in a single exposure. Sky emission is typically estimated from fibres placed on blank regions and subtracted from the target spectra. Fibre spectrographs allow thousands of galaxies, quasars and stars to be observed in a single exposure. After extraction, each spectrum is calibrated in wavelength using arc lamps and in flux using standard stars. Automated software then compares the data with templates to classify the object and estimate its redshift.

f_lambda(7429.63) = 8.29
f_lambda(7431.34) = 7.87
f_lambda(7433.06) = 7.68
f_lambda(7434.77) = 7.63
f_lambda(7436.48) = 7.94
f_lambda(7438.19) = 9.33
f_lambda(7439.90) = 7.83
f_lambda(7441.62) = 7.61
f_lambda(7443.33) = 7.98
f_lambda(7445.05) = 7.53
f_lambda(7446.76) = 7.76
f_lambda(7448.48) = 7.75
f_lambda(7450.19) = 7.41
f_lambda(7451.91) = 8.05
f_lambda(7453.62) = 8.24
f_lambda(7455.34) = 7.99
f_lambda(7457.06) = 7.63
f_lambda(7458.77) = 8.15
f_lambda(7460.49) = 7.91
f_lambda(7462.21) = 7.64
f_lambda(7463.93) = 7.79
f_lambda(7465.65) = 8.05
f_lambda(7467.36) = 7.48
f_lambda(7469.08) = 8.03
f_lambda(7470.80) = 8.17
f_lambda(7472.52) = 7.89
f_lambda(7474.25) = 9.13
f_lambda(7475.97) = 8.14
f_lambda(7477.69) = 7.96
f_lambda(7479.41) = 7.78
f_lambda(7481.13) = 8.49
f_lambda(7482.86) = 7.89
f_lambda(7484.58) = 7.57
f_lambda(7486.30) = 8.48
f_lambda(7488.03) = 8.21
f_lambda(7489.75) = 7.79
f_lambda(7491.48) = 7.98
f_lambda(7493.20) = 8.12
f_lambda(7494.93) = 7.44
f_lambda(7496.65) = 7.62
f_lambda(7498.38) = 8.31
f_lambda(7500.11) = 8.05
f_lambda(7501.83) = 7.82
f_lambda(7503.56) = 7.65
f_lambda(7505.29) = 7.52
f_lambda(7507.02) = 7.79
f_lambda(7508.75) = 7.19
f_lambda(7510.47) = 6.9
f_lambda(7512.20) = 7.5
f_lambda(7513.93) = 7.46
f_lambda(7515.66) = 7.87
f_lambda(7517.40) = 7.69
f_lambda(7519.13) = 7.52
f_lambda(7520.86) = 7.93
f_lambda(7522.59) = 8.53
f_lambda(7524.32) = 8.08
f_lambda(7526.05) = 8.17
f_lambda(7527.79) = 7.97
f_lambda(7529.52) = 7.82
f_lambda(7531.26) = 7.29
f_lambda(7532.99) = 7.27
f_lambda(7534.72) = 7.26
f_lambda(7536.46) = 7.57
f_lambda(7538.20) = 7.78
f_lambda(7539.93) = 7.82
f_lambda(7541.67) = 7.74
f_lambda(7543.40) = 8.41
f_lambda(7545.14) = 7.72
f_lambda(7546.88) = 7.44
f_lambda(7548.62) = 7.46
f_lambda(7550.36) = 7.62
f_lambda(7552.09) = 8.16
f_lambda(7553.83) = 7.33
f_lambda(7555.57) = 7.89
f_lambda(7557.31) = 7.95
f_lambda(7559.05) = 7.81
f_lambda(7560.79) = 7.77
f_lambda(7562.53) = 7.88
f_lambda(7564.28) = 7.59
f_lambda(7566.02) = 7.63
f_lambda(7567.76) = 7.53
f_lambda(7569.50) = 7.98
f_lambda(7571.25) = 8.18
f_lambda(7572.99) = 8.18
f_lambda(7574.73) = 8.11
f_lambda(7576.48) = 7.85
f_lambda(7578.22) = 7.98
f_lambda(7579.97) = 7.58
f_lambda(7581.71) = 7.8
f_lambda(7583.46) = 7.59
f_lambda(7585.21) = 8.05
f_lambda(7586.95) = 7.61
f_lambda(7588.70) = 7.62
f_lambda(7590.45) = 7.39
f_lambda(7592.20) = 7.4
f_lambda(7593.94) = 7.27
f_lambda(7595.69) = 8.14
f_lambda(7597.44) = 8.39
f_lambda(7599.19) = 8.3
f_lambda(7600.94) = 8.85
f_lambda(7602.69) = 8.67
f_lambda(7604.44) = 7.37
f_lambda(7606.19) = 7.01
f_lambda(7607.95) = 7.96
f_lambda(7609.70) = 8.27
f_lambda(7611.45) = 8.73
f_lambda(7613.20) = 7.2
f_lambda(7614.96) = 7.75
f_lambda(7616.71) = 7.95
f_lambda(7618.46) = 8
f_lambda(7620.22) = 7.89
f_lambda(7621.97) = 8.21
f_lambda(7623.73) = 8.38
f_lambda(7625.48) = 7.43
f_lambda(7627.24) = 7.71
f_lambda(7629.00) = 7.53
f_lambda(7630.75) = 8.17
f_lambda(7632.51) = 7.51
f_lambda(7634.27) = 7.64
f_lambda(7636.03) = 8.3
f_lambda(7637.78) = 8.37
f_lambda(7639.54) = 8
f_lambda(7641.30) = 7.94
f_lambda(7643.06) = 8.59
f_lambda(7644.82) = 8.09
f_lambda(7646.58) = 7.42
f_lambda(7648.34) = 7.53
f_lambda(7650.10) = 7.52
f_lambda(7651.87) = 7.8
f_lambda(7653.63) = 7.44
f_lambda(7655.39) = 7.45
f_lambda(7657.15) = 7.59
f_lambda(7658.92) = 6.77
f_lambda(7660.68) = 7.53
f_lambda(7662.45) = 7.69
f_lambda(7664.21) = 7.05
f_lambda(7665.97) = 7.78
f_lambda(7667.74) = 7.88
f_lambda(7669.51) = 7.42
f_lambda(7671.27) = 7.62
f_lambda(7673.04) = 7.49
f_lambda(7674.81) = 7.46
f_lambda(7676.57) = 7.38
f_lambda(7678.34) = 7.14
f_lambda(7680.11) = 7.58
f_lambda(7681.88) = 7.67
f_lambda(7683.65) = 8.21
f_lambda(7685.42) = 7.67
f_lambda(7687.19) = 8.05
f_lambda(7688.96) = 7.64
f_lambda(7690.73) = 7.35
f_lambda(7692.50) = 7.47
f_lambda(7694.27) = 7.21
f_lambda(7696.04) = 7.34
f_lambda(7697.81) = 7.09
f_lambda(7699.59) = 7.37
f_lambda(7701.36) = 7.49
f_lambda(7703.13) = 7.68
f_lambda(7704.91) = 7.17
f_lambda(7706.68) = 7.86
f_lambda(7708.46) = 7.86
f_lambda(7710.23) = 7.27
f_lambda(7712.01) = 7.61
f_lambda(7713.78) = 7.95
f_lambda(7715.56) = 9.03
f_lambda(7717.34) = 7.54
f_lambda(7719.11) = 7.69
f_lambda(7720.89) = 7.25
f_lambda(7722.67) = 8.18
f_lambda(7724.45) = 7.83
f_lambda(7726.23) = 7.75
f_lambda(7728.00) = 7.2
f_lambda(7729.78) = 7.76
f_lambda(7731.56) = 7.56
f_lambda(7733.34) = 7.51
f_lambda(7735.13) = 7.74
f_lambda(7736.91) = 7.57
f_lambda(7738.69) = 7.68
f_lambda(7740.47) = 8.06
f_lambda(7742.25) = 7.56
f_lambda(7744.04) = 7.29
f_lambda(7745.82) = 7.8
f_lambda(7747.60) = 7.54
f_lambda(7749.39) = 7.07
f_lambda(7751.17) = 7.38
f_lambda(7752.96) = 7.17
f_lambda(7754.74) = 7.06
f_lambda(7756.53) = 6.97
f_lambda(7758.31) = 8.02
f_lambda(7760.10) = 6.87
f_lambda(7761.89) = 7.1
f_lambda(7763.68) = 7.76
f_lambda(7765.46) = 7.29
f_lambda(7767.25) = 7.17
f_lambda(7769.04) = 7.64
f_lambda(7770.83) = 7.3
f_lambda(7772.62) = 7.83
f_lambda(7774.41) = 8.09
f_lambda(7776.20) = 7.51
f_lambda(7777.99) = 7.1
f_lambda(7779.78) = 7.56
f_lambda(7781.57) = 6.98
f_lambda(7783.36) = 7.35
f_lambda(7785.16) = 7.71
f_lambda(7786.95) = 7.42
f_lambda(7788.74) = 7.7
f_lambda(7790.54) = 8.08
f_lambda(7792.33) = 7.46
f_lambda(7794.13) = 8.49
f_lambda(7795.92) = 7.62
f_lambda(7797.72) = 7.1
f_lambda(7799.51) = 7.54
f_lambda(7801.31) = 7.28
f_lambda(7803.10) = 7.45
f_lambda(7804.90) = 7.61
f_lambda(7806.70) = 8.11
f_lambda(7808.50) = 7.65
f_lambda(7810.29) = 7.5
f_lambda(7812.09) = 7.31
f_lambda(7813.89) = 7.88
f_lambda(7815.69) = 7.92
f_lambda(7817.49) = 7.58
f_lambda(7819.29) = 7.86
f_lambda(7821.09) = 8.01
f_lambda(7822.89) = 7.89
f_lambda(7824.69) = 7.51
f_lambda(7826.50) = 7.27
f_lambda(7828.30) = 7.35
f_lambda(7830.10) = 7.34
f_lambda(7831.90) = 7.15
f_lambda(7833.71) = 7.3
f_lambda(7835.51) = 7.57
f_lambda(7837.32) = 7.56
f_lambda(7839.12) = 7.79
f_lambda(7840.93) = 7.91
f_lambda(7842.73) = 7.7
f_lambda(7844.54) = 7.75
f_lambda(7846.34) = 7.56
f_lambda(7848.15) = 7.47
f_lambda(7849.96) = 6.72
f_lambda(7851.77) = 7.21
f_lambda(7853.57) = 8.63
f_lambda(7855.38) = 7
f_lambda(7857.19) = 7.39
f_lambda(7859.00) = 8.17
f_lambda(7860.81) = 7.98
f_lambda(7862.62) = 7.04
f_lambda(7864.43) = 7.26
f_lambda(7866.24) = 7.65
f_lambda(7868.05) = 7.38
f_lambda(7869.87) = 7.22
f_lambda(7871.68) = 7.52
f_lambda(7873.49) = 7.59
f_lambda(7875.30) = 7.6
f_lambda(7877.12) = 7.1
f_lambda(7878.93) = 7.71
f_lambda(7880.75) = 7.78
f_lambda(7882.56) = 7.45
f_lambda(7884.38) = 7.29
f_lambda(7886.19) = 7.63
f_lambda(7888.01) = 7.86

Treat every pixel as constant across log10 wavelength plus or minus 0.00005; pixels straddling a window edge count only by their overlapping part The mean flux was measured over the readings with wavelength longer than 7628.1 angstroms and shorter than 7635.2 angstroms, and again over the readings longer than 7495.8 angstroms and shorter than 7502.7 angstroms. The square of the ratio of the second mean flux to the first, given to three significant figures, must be 1.06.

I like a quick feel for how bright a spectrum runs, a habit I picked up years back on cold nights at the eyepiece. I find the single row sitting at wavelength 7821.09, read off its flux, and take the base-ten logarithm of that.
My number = 0.904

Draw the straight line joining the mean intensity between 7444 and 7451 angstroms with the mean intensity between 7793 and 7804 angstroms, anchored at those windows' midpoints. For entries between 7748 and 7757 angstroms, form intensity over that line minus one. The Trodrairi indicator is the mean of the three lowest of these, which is -0.073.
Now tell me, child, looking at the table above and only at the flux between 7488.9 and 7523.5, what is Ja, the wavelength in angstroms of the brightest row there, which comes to 7522.59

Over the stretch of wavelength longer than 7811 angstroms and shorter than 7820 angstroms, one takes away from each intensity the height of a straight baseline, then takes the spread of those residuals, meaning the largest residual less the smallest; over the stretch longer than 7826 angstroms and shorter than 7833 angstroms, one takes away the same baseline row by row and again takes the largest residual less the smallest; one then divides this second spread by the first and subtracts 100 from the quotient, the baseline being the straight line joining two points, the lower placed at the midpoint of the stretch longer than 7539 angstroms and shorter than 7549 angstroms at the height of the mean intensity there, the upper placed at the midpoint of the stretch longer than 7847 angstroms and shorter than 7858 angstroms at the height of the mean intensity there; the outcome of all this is -99.68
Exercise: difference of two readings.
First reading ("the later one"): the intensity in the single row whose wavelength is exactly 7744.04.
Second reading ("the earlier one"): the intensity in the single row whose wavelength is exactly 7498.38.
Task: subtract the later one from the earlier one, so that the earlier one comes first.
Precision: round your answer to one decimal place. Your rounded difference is 1.0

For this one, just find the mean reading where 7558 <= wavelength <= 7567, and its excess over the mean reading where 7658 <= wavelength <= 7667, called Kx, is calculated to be 0.4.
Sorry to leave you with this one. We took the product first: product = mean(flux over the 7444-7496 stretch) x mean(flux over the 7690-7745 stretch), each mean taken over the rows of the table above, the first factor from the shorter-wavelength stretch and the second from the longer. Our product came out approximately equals 60.5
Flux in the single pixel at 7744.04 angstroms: 7.29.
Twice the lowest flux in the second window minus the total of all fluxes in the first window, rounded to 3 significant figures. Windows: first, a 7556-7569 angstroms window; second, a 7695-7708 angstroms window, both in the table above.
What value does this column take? -40.0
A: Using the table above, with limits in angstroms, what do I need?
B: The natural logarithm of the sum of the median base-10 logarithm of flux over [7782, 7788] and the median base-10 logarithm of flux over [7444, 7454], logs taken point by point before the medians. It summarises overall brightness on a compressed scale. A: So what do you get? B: 0.565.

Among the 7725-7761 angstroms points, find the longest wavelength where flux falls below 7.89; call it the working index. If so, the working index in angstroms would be 7760.10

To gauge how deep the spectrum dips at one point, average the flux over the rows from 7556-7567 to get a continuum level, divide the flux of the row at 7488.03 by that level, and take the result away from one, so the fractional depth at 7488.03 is -0.056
